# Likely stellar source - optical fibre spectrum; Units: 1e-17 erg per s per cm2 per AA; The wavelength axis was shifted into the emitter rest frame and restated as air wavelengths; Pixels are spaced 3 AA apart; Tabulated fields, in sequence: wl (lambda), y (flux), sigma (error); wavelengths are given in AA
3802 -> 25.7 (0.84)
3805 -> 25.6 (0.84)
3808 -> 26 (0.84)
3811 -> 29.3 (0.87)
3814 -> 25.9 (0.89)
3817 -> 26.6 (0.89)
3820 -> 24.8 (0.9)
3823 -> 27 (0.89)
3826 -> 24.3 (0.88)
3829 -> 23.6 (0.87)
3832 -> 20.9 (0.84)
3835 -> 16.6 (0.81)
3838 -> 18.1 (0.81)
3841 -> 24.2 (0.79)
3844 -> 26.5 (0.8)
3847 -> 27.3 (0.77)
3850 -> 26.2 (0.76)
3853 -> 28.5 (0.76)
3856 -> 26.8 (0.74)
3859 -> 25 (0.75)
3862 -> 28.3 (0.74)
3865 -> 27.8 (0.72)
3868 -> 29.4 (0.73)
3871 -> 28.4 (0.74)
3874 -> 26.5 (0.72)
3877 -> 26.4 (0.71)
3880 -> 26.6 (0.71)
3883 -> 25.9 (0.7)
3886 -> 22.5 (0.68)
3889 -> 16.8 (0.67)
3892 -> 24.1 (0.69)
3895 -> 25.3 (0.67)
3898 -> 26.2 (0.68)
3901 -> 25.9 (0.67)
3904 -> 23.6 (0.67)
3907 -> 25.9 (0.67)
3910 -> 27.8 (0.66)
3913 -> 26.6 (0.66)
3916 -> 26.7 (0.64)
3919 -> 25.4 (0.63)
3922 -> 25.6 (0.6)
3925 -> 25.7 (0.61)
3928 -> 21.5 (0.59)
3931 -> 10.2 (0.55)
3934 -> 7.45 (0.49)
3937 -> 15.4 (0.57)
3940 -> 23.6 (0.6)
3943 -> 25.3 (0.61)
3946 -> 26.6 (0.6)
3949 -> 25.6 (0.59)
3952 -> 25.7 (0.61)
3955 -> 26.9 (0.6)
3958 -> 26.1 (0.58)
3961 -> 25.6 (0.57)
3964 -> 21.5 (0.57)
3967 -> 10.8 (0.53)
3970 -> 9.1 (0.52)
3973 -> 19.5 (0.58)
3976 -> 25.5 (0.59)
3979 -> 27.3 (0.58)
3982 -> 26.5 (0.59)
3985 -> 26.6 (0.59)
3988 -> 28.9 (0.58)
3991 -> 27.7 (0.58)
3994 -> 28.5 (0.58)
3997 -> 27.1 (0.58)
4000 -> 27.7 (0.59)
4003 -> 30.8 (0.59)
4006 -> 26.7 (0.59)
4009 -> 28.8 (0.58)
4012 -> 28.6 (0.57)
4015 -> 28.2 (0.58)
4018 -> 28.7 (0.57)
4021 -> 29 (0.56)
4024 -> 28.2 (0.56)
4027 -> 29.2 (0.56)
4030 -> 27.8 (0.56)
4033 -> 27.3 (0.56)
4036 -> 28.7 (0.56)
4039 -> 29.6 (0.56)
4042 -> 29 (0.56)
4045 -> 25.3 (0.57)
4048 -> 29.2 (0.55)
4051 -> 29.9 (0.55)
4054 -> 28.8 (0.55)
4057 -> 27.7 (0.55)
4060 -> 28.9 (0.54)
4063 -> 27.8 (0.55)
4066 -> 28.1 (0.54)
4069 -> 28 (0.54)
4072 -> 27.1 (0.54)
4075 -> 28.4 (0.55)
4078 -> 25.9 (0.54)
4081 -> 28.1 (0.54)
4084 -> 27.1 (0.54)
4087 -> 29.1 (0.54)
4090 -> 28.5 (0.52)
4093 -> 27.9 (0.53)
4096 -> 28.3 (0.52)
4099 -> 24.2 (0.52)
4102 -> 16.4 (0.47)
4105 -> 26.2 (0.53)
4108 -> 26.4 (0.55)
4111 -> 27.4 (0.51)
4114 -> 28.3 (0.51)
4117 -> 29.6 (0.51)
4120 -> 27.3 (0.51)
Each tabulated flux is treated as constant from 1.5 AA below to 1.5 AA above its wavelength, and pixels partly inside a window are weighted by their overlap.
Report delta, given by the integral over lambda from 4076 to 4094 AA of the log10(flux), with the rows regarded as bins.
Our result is 26.0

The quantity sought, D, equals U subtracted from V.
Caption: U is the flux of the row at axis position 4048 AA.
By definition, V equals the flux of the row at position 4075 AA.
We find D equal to -0.8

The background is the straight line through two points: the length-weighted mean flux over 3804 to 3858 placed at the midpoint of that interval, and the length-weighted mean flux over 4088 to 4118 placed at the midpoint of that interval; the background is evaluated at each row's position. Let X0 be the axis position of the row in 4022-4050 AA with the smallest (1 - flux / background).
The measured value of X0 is 4039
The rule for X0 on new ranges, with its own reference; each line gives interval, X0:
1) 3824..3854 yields 3853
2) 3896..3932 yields 3910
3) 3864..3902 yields 3868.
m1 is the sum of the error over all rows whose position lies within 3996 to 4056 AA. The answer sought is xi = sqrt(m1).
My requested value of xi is 3.37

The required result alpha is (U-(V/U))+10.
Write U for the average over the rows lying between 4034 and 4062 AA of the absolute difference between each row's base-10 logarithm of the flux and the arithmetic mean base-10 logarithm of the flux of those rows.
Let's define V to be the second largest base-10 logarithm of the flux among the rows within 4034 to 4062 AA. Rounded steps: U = 0.01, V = 1.47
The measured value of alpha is -92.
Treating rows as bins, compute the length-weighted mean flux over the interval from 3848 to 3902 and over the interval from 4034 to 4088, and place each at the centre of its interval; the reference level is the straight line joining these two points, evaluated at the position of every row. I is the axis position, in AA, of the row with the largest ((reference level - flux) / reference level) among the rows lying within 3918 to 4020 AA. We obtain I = 3934 AA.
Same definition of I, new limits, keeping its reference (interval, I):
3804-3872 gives 3835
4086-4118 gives 4102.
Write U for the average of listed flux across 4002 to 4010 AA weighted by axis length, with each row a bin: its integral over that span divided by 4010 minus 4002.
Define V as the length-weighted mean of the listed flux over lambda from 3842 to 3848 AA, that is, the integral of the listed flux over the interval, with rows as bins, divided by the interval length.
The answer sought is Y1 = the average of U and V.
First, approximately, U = 28.6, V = 26.6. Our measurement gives 27.6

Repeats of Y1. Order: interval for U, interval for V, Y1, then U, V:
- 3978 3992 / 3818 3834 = 25.7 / 27.4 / 24.0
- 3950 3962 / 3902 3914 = 26.0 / 26.1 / 25.9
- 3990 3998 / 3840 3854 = 27.2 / 27.8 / 26.6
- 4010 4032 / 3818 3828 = 26.9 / 28.5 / 25.3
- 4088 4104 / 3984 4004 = 26.7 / 25.2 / 28.2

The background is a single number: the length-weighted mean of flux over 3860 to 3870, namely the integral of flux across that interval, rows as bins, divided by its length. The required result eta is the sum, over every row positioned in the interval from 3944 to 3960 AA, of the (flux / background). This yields 4.6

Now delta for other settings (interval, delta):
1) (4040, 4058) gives 26.1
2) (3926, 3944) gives 21.5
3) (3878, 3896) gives 24.6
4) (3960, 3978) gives 22.3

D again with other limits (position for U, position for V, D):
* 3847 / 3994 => 1.2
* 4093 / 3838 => -9.8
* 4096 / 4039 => 1.3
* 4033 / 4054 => 1.5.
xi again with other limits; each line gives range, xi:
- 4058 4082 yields 2.08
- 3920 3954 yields 2.53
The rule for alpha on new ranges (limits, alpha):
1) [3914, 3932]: -3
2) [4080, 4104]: -16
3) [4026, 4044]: -127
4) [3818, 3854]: -16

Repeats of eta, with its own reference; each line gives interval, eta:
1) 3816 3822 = 1.8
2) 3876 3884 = 2.8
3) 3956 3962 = 1.8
